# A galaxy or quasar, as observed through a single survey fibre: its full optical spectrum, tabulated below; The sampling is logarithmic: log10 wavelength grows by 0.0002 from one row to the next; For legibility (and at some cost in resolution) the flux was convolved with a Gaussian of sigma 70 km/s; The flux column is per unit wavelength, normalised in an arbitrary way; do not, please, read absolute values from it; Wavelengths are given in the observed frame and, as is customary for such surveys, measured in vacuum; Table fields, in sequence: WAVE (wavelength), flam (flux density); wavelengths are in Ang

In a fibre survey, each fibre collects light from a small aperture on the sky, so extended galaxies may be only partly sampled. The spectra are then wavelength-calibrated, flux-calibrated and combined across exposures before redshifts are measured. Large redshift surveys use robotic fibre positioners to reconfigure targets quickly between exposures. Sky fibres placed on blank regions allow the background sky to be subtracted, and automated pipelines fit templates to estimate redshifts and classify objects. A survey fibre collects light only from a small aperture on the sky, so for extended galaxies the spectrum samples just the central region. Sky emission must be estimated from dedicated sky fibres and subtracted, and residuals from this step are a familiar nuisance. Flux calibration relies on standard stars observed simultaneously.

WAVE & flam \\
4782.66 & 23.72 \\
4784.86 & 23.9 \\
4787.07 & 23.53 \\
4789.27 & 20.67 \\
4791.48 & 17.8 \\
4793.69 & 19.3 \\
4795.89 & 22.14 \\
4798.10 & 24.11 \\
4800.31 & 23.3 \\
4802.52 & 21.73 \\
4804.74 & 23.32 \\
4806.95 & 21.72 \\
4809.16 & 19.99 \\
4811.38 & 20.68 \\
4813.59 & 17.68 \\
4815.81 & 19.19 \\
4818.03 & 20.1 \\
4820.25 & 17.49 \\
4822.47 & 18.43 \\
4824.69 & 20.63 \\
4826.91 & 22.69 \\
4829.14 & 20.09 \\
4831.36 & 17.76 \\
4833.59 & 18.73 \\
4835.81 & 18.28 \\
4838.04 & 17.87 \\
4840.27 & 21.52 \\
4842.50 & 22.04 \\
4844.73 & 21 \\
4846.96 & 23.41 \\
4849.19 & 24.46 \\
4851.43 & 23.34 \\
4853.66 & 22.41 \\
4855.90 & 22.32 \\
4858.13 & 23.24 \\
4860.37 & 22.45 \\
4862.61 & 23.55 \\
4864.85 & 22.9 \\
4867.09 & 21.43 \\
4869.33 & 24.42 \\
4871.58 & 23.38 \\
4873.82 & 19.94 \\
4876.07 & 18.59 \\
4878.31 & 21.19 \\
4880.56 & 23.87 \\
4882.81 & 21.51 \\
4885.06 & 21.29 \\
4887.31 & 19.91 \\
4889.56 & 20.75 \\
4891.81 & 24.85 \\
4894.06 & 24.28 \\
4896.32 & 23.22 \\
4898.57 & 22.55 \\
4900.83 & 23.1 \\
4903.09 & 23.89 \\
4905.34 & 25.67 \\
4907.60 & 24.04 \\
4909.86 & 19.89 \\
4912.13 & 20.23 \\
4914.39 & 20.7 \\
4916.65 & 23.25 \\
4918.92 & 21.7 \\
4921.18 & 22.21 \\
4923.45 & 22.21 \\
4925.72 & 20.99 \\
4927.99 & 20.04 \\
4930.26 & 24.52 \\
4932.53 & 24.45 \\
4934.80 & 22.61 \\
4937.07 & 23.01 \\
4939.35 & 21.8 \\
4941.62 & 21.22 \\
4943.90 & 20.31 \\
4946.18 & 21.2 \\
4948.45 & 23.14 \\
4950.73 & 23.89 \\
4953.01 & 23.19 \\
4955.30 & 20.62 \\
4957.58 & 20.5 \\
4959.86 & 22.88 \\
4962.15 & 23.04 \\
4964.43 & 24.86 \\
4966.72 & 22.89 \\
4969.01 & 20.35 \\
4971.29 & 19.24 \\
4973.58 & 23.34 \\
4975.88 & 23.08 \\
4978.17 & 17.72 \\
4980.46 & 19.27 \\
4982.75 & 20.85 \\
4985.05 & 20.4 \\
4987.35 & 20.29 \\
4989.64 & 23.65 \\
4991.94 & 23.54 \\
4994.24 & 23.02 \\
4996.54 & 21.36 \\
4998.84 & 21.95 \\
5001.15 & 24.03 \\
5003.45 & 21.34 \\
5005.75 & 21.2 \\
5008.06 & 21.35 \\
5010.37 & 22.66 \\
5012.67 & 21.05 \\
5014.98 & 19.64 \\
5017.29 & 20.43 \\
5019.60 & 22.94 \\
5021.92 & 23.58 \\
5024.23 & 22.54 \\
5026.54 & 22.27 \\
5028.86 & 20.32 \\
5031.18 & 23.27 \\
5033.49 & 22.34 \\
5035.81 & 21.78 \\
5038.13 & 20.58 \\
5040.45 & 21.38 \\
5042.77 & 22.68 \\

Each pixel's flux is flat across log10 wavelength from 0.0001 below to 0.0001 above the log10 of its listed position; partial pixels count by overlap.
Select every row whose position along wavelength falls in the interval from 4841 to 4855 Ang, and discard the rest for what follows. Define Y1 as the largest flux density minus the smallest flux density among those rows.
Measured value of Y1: 3.5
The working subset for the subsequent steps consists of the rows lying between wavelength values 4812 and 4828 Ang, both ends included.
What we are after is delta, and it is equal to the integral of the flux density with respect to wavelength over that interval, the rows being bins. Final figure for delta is 312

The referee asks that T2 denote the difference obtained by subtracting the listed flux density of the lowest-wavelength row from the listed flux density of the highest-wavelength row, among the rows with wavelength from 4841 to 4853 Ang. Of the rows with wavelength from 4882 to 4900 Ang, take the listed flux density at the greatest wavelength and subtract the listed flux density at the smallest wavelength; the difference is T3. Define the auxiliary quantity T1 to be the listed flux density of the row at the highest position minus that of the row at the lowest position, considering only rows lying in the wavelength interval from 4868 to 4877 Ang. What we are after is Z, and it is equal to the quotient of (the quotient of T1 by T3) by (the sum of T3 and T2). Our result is -2.4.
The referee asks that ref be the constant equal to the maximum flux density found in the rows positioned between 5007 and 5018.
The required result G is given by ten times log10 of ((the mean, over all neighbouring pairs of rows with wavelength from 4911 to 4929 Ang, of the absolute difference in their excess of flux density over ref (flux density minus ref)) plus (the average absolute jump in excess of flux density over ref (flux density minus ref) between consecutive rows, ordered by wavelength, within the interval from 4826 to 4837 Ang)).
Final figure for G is 4.2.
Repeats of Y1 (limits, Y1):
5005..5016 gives 3.0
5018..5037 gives 3.3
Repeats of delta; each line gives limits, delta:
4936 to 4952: 353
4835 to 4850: 318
